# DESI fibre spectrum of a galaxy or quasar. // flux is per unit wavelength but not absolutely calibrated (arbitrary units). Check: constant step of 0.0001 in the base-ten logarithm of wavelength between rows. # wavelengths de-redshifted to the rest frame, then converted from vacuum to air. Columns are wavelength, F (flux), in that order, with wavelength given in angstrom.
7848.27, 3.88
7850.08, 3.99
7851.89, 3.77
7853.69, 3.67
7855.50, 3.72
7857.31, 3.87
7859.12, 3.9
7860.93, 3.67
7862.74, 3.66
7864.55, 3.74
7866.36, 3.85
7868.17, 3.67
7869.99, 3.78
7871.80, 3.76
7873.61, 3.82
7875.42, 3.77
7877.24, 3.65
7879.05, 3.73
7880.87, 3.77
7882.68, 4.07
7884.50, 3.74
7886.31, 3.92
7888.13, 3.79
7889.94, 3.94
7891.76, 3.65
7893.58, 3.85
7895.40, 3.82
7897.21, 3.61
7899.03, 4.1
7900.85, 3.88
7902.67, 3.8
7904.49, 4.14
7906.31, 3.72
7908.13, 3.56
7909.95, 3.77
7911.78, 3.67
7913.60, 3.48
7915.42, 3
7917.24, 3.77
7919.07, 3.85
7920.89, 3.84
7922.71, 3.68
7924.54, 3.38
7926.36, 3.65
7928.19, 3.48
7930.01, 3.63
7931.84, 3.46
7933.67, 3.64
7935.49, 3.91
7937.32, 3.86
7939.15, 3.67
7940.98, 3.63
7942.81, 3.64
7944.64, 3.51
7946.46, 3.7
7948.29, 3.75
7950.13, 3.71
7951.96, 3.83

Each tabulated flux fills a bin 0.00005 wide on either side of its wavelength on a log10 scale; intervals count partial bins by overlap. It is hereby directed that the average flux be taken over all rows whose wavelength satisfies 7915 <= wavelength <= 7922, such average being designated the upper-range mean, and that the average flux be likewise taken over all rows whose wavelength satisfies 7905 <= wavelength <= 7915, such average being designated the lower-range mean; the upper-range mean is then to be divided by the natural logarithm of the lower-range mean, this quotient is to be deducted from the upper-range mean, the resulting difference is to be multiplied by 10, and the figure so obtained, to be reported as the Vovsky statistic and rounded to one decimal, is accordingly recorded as 8.2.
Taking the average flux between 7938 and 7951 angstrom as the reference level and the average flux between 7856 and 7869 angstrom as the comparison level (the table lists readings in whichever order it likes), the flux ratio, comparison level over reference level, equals 1.029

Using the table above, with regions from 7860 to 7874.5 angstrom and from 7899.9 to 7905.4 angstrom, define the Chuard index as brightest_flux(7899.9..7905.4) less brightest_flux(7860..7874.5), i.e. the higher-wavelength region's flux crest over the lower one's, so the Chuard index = 0.29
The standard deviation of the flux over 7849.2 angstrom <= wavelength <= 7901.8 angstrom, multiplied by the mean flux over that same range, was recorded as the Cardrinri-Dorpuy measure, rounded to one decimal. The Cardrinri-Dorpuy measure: 0.5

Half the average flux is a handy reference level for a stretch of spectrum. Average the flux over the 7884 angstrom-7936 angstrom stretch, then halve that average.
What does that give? 1.86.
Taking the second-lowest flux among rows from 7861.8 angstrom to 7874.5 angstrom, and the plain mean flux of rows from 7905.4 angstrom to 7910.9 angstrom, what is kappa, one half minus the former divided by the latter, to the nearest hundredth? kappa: -0.50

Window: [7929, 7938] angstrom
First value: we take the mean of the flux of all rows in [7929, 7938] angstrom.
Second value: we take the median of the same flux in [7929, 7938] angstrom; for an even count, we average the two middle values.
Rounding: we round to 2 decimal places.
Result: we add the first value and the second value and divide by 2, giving 3.67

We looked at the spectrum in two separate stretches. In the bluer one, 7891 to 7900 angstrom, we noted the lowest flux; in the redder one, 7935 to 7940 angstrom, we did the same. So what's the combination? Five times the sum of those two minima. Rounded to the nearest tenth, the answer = 36.4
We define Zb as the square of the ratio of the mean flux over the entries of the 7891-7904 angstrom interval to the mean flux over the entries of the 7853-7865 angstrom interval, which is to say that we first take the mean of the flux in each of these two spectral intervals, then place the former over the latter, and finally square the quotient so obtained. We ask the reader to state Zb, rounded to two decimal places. 1.04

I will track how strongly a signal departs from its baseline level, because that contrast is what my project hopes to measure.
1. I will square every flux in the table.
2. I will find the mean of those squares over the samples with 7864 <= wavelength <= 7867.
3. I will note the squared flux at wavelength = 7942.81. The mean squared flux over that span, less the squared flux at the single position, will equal 1.2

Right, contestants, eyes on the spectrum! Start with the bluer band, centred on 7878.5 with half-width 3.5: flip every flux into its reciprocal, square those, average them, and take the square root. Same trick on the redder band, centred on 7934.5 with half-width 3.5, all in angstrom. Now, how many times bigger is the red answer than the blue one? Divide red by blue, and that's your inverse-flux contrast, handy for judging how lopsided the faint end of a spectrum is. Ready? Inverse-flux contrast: 1.01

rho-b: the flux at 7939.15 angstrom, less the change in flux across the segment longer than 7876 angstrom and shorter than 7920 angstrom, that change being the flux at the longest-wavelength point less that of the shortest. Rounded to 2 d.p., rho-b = 3.47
